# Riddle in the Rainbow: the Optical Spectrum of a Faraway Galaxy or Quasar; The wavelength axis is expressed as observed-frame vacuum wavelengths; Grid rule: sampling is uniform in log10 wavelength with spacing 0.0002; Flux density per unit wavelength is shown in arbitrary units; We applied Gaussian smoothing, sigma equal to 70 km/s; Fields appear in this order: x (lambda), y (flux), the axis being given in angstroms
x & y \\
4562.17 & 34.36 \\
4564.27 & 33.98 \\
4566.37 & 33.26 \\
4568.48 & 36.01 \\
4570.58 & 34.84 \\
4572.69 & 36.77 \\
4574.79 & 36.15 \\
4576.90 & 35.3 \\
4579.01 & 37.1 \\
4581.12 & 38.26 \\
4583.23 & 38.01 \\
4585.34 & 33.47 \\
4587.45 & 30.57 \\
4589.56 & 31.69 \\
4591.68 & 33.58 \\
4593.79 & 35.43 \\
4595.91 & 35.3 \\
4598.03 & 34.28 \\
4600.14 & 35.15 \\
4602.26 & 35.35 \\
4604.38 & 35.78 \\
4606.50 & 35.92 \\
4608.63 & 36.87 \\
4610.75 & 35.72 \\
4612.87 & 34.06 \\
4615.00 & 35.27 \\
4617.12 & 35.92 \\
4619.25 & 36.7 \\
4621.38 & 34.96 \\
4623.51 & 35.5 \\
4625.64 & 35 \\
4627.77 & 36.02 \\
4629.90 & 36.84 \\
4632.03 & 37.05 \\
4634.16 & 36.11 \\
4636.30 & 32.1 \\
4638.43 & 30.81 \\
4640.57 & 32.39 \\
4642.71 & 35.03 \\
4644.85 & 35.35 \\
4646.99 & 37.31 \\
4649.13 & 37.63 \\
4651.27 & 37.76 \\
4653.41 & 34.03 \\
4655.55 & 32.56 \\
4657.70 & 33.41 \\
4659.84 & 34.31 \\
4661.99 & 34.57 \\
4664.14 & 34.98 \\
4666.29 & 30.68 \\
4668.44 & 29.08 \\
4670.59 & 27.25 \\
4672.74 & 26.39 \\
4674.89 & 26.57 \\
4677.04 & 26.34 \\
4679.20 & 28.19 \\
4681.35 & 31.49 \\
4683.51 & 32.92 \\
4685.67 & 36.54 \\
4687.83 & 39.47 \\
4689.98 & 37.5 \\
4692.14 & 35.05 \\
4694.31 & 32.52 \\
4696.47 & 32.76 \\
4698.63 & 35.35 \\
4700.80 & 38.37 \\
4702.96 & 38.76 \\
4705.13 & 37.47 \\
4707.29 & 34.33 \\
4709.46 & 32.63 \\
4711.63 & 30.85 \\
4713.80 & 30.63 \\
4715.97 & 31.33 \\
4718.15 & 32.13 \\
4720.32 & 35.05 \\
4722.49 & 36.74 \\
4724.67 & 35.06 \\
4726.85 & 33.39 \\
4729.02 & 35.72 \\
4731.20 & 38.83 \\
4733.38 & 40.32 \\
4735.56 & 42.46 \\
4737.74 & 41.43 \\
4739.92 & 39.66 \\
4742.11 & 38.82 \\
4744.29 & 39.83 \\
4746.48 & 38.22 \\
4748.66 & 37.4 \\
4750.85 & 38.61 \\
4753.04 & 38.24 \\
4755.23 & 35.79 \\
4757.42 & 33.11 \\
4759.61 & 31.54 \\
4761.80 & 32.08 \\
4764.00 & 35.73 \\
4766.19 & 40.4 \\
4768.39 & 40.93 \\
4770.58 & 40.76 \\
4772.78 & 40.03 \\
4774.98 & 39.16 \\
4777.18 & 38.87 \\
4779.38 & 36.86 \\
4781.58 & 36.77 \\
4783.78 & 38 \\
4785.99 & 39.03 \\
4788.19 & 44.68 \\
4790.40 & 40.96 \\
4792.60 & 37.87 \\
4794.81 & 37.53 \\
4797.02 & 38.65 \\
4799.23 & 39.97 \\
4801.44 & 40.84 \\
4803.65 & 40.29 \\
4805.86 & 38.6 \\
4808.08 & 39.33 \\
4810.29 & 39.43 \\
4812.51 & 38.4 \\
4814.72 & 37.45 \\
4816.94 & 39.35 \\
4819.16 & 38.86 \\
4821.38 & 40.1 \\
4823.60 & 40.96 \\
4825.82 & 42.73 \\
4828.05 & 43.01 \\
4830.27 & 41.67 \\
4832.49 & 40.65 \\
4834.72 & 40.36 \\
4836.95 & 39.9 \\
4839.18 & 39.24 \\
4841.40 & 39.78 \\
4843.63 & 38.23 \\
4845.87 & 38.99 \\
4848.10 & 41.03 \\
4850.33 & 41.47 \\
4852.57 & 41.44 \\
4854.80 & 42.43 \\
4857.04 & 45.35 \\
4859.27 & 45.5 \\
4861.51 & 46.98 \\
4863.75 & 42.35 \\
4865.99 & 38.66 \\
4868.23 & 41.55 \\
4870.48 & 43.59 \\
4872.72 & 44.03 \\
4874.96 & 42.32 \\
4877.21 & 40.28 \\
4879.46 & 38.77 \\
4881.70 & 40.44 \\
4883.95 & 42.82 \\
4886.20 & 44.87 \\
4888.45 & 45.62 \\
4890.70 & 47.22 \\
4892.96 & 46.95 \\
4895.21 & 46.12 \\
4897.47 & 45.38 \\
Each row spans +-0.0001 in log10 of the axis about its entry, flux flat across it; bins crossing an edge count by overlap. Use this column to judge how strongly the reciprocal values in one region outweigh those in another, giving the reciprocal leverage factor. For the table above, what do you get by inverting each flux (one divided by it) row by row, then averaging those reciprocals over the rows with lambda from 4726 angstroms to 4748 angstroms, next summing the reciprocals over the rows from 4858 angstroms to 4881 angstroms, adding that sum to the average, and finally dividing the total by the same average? 10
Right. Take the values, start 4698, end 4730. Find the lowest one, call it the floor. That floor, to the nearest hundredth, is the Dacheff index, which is 30.63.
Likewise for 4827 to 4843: 39.24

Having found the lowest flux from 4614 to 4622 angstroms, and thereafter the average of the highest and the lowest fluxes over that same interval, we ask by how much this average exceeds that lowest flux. 0.87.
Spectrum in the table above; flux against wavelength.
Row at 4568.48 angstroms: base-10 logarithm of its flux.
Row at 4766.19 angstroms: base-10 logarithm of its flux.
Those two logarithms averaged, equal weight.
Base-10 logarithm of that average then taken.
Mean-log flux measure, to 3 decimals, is 0.199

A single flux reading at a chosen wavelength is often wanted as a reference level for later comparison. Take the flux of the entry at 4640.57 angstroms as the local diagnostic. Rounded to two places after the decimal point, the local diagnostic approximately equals 32.39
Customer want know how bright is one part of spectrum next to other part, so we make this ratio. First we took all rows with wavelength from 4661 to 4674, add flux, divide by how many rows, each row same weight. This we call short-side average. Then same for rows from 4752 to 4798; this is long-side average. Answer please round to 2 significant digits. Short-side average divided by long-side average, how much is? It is 0.80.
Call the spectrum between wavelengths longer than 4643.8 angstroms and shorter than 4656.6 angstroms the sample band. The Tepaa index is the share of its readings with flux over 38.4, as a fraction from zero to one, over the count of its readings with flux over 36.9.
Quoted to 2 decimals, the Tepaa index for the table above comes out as 0.00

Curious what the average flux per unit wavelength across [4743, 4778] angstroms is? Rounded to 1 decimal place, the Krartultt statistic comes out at 37.5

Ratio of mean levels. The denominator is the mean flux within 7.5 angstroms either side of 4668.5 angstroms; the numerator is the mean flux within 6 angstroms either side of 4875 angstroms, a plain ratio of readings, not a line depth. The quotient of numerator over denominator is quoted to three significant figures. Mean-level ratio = 1.40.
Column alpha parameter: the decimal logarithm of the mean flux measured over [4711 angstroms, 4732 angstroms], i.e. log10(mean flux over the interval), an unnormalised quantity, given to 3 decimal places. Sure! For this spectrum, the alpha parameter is 1.531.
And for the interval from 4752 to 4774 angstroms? 1.567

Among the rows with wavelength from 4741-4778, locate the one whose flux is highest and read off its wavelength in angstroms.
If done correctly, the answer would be 4768.39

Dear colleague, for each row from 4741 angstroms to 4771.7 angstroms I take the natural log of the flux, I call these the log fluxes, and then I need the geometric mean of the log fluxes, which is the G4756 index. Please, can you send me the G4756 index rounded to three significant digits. 3.61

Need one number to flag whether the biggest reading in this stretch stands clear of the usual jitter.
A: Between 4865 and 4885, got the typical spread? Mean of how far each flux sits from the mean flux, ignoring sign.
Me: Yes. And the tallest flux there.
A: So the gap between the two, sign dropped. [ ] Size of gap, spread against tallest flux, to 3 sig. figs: 42.4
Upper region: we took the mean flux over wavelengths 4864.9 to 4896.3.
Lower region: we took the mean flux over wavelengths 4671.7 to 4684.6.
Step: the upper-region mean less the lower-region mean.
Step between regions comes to 14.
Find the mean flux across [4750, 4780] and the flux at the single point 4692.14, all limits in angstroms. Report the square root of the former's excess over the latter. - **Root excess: 1.50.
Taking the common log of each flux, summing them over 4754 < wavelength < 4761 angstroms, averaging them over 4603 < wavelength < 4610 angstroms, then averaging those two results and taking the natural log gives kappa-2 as 1.12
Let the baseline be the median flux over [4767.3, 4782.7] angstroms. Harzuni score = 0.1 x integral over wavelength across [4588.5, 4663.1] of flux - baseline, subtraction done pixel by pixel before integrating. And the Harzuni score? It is -31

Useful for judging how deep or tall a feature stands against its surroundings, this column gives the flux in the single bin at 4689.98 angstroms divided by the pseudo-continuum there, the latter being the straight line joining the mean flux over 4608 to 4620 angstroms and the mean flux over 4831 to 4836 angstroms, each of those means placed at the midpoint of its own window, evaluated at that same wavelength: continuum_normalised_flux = 1.00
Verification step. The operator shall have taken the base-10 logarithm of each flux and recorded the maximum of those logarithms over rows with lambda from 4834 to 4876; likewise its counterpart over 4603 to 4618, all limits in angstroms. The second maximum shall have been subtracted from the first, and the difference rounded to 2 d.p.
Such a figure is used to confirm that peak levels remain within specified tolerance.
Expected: 0.11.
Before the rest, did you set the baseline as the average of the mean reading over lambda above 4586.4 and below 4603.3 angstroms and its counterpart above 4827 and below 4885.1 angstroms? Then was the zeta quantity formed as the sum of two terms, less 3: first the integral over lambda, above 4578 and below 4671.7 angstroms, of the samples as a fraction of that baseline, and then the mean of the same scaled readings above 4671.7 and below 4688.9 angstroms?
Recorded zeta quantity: 84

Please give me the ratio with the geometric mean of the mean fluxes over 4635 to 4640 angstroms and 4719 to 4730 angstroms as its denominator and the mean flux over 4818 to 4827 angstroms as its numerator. 1.22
